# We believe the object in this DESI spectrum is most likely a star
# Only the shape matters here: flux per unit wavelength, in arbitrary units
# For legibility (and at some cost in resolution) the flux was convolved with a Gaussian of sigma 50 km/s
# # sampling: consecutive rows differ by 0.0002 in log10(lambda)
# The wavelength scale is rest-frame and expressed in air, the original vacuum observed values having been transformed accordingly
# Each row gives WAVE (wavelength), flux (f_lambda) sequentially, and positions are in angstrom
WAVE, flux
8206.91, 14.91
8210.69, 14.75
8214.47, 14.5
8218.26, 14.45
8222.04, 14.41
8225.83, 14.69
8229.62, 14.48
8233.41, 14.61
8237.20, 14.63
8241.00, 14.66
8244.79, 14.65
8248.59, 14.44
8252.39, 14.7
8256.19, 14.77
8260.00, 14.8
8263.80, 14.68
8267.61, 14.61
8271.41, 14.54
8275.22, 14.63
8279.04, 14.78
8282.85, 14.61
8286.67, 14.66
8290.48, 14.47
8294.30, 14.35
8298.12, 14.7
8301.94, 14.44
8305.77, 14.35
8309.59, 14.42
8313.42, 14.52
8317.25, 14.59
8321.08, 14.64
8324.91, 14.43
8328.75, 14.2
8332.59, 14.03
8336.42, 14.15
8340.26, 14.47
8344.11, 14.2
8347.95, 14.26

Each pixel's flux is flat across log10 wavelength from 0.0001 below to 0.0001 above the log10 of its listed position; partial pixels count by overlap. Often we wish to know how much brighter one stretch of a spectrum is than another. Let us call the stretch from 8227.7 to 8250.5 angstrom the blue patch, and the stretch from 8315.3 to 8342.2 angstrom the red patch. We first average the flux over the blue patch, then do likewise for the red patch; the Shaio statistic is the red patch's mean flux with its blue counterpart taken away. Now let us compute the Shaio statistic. -0.22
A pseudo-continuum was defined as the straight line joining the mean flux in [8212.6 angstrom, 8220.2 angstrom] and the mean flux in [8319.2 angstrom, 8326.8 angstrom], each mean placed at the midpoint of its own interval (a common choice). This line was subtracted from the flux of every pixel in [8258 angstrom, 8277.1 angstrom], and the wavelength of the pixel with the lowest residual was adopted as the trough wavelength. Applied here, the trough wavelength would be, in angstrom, 8271.41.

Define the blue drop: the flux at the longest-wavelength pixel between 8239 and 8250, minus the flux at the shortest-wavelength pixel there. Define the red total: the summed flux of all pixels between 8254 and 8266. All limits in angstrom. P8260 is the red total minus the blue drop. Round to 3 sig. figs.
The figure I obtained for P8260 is 44.5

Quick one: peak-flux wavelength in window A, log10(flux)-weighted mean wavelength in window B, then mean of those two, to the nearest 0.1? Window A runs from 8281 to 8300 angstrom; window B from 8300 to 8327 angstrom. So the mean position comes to 8305.8 angstrom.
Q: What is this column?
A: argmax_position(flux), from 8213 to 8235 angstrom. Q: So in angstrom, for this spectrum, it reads 8225.83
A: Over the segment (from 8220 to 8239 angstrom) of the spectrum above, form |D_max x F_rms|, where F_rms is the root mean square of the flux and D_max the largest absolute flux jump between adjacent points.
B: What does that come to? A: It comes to 4.1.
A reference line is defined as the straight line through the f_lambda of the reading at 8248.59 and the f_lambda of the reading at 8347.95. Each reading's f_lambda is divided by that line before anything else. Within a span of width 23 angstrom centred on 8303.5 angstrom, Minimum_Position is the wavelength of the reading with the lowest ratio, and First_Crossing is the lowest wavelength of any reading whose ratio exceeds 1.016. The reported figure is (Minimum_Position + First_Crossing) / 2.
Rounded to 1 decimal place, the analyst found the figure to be 8296.2 angstrom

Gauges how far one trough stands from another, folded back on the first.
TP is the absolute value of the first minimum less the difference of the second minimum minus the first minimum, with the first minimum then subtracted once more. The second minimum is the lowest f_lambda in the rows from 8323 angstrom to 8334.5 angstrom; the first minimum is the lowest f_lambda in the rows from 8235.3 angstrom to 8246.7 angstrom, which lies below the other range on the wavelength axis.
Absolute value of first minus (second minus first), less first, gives 0.60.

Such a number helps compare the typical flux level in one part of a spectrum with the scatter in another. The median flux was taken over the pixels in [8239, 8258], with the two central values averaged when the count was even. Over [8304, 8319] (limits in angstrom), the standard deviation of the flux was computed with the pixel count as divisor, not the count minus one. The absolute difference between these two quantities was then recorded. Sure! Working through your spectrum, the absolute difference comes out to 14.6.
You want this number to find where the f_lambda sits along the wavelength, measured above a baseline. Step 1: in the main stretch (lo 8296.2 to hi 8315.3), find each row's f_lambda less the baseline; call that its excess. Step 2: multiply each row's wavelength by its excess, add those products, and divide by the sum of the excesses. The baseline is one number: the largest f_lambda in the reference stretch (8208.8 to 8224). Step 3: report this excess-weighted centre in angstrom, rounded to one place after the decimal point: 8306.9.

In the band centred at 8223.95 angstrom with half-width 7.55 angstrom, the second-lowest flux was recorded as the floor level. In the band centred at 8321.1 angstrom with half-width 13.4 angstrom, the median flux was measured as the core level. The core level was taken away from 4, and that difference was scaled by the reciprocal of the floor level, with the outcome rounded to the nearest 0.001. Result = -0.722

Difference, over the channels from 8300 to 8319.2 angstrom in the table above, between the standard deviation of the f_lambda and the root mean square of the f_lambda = -14.4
